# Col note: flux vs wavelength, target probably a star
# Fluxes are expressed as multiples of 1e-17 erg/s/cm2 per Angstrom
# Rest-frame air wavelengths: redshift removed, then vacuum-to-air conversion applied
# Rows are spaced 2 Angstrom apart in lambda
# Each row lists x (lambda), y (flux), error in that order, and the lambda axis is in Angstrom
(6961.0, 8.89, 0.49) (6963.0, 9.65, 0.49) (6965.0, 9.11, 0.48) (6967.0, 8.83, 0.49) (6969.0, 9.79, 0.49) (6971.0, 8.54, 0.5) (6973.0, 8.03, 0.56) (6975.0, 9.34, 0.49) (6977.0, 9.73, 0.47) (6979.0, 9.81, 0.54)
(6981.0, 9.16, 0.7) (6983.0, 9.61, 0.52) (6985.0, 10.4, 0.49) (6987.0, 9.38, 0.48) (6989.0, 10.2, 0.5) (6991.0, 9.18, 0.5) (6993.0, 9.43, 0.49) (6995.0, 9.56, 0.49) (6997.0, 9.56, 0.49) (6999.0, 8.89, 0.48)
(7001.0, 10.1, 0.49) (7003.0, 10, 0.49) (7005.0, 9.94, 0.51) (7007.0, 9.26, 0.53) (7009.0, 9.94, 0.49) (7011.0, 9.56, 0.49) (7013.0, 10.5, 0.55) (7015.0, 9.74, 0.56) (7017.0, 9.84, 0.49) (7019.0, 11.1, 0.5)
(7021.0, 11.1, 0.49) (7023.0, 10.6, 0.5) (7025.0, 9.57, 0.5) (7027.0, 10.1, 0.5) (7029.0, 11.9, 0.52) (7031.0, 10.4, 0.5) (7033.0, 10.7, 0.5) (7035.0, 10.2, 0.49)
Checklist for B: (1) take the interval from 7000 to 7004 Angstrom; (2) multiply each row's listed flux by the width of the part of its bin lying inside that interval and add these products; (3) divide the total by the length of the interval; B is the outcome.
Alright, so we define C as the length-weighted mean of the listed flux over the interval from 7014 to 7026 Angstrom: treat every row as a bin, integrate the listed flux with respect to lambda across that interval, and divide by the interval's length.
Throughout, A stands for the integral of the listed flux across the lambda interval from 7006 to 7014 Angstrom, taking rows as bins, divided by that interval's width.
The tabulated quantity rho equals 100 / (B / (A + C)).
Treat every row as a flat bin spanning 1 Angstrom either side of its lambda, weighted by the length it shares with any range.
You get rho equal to 200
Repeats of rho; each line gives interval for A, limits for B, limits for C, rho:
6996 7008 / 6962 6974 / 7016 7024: 226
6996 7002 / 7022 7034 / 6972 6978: 176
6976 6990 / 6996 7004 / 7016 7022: 212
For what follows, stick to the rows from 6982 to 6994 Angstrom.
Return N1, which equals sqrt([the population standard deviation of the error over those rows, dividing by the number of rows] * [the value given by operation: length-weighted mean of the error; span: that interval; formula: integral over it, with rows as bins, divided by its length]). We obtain 0.079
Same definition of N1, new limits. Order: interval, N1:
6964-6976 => 0.116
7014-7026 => 0.111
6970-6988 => 0.188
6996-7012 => 0.086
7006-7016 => 0.124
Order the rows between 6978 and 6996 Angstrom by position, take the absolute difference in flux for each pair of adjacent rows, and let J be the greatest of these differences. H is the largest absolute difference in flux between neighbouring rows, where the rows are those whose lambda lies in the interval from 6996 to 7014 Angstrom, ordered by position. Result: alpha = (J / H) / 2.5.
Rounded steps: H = 1.21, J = 1.02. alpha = 0.34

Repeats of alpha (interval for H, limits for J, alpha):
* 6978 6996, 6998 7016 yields 0.47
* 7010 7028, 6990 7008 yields 0.38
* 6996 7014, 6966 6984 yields 0.43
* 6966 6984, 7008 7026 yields 0.38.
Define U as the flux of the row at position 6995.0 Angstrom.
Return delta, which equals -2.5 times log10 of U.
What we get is -2.45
